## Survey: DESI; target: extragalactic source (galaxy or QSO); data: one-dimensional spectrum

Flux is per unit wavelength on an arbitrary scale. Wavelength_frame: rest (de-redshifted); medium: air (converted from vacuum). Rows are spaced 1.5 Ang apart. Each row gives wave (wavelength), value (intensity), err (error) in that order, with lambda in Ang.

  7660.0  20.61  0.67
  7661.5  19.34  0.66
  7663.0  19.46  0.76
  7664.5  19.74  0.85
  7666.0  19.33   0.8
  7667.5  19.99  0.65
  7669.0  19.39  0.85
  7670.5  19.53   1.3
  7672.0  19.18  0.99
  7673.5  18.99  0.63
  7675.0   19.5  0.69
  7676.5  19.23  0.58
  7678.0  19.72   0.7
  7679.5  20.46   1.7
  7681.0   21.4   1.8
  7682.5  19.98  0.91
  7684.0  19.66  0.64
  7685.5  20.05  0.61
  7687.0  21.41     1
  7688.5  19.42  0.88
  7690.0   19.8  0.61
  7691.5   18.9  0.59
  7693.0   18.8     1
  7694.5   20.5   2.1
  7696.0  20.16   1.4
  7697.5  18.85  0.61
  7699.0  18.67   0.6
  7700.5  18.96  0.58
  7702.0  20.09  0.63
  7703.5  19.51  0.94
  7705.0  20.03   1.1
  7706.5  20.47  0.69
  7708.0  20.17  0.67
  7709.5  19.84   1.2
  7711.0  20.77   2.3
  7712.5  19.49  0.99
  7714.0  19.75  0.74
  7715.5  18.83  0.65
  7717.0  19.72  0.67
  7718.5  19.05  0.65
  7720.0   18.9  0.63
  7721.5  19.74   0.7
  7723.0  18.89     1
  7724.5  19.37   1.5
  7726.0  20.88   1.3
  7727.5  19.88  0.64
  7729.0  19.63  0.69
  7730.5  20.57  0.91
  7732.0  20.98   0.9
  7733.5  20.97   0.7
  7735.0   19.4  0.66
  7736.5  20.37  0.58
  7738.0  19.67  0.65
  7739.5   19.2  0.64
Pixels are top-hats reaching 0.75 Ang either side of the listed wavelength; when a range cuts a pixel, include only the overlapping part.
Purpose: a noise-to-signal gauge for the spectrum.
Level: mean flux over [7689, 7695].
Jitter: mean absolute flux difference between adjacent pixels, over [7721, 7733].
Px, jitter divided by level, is 0.040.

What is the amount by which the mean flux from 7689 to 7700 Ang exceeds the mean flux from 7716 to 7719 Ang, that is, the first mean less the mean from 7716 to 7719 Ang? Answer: 0.0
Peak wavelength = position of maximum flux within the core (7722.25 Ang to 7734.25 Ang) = 7732.0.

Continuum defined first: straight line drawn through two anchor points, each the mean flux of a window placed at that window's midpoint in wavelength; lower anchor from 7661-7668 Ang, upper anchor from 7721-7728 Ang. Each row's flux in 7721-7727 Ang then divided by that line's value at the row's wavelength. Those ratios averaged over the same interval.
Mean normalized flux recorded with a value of 1.00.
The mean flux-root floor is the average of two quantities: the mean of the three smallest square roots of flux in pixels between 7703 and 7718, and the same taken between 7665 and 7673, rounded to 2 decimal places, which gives 4.39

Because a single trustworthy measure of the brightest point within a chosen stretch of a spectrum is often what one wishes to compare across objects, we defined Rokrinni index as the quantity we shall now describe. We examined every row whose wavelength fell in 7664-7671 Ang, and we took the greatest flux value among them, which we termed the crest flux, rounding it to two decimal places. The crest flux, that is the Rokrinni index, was 19.99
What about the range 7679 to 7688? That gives 21.41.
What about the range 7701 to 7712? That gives 20.77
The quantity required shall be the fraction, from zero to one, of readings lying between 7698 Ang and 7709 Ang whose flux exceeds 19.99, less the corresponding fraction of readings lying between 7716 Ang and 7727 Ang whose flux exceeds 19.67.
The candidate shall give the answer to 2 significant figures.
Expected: 0.14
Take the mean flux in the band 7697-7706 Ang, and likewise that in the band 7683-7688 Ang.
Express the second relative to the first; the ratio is 1.05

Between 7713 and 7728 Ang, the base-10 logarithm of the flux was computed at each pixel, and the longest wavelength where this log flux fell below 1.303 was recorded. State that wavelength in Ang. 7727.5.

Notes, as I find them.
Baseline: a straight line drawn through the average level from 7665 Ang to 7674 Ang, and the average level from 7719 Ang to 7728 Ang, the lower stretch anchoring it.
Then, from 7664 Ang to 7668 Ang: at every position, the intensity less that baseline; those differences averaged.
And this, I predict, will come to 0.3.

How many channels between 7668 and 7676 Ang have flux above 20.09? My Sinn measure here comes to 0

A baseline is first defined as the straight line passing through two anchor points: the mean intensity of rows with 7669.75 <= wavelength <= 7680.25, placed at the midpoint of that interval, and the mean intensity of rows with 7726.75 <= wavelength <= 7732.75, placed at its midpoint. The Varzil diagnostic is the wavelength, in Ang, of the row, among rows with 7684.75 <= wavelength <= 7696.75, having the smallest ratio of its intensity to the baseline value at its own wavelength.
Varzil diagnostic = 7693.0 Ang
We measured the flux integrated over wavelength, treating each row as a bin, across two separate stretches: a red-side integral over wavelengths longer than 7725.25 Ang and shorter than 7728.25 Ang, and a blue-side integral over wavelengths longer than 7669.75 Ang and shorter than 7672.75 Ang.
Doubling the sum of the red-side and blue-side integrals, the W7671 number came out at 238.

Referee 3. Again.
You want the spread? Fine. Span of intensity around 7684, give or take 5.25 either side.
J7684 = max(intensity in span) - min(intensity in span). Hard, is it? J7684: 2.0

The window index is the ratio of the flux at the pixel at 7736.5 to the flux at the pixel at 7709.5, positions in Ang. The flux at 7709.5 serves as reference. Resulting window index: 1.03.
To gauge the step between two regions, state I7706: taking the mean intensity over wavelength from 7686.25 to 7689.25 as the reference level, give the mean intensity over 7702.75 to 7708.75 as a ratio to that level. 0.98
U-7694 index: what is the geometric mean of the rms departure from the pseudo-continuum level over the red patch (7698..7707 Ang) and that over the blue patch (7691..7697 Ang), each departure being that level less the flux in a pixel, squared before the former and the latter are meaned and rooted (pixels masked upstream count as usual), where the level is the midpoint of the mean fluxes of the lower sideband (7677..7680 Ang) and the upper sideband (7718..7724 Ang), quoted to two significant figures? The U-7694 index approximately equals 0.69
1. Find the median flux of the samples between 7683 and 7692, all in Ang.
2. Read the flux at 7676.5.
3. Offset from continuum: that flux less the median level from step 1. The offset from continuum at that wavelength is -0.50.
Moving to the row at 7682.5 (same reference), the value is 0.25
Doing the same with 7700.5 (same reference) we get -0.77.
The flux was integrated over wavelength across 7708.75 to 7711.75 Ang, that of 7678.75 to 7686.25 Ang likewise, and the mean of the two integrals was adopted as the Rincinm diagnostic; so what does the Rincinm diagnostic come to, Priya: 107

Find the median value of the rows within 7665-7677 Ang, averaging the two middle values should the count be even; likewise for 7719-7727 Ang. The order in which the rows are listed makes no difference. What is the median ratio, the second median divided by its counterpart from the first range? 1.00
